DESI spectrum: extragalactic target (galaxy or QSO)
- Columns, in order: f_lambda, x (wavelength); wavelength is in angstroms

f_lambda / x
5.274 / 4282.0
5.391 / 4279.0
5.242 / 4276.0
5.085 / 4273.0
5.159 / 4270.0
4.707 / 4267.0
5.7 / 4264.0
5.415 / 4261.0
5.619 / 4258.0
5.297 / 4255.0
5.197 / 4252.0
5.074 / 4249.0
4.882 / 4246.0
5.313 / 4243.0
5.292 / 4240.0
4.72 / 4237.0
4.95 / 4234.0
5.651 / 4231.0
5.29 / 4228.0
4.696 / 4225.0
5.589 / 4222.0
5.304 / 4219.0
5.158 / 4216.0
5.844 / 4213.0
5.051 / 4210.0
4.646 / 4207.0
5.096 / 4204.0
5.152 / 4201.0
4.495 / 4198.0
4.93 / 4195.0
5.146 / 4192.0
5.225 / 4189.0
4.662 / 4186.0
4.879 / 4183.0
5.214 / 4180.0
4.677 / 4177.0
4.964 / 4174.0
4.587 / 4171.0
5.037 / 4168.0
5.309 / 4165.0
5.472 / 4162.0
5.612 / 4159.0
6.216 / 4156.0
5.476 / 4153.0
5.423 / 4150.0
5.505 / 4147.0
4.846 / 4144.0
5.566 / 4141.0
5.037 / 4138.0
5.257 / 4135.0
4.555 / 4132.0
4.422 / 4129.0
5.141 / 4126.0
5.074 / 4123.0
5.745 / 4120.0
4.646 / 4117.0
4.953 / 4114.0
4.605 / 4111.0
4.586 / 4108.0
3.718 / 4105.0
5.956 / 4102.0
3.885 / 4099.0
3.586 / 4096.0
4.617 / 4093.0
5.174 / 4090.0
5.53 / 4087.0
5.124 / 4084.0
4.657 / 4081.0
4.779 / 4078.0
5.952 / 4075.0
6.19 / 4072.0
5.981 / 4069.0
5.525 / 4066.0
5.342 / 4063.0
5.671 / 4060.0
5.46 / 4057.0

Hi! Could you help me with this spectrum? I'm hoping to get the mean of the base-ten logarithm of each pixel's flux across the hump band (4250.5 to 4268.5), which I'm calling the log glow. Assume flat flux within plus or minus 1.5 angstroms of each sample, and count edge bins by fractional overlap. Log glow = 0.725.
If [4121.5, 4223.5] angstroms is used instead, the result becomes 0.709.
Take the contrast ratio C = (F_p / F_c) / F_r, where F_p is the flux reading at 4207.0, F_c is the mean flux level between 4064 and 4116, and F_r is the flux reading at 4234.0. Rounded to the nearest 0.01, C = 0.19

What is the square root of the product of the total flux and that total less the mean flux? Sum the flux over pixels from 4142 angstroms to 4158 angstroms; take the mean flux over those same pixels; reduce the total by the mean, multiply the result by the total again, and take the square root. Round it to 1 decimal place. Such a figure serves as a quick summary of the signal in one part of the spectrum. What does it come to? 24.6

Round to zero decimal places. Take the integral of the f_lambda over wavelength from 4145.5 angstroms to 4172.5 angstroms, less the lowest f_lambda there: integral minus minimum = 141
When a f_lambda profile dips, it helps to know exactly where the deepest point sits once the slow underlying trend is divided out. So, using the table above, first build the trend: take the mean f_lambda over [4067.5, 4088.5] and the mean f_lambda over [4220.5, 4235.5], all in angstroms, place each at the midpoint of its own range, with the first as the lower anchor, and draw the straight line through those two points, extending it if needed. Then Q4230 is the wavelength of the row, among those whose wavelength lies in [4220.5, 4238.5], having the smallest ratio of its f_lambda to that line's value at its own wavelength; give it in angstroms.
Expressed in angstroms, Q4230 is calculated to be 4225.0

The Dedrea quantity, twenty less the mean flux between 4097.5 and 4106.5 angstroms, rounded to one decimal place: 15.5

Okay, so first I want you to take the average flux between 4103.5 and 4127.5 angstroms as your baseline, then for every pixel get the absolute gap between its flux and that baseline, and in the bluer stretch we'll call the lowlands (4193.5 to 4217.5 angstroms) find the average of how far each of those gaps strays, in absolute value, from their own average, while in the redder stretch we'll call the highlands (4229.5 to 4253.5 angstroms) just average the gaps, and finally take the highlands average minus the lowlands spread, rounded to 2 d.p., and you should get 0.18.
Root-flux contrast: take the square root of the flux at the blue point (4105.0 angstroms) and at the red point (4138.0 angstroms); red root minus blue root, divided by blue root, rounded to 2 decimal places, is 0.16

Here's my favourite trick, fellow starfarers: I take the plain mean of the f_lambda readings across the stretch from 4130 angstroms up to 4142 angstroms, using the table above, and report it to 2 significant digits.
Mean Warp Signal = 5.1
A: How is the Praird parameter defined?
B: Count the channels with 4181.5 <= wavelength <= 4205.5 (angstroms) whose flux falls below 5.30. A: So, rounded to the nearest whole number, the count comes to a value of 8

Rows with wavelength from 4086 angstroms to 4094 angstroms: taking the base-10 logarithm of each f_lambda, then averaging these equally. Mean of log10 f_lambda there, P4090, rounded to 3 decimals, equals 0.707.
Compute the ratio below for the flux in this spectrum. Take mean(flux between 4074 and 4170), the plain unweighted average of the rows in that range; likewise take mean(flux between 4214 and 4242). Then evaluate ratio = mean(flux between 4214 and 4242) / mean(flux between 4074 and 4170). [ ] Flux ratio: 1.03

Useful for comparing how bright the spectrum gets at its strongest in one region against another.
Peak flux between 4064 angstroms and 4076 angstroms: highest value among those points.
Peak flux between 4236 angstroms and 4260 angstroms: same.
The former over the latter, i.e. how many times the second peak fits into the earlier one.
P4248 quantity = 1.10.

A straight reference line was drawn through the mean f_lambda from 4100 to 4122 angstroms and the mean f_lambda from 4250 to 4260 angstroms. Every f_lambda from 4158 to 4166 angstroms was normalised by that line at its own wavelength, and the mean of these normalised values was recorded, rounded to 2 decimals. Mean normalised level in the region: 1.08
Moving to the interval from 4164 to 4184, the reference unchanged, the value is 0.97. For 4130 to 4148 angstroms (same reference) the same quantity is 1.03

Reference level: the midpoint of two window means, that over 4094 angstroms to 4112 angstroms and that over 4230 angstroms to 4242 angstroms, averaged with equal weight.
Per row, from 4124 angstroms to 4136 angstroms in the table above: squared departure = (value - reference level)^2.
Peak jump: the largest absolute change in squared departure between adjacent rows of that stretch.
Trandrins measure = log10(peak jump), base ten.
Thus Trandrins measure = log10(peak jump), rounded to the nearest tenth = -0.7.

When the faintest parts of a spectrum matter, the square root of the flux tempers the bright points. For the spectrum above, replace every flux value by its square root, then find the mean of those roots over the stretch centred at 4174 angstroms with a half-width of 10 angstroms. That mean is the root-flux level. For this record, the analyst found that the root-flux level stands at 2.22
